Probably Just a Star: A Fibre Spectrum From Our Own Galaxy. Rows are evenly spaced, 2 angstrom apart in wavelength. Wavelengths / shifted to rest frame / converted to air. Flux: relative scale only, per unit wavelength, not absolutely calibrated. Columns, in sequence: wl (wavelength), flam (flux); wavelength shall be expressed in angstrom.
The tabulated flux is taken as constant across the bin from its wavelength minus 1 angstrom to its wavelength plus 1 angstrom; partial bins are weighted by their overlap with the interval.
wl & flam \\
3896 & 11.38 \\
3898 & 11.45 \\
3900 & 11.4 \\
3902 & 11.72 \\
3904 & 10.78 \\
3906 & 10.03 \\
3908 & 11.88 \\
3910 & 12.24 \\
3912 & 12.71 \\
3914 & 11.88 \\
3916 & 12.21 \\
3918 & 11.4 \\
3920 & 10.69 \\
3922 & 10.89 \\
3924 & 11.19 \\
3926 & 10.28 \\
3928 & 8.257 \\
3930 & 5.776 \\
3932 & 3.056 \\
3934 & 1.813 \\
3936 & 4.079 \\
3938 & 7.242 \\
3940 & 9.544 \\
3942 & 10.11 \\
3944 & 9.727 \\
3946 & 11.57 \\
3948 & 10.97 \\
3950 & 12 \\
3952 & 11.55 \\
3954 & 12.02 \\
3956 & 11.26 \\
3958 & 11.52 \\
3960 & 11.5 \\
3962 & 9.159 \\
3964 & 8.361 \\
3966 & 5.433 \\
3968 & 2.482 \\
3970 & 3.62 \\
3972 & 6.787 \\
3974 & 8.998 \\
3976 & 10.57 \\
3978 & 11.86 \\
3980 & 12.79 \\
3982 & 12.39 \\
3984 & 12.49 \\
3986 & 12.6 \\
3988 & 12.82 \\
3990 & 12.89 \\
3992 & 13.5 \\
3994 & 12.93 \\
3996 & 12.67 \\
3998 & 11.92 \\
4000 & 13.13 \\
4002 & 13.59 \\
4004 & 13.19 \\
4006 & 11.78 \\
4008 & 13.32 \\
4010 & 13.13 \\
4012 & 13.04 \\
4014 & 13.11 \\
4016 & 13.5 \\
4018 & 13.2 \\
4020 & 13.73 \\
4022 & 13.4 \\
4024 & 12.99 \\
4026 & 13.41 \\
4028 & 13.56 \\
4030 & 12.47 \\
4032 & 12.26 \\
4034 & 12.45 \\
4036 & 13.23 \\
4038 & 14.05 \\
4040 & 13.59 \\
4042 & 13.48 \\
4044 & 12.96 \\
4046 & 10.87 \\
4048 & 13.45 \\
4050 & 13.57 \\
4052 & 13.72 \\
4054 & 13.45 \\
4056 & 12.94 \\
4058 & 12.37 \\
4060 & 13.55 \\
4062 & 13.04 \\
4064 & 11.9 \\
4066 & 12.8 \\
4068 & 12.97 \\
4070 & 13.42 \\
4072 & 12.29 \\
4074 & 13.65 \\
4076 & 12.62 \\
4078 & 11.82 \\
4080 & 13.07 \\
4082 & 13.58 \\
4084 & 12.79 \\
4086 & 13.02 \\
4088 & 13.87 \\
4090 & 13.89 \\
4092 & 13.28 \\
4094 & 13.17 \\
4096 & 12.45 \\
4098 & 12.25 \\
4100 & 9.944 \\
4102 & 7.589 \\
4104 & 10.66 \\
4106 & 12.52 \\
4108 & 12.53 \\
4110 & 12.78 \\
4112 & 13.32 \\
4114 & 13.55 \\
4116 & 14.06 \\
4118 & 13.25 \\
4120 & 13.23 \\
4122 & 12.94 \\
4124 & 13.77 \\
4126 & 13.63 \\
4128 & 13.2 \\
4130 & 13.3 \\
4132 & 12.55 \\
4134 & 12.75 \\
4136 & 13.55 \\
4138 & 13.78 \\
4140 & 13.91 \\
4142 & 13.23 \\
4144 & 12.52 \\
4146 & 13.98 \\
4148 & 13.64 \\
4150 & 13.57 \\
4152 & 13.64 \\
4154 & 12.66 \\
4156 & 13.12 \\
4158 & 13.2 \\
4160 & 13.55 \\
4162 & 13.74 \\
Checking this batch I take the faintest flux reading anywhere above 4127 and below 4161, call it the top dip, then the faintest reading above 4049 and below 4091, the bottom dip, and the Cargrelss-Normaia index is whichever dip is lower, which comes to 12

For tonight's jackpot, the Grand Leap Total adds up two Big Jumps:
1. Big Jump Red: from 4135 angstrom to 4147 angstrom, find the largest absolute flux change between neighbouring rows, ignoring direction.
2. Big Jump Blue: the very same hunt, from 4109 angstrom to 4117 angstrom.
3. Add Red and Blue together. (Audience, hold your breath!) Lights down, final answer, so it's 2.0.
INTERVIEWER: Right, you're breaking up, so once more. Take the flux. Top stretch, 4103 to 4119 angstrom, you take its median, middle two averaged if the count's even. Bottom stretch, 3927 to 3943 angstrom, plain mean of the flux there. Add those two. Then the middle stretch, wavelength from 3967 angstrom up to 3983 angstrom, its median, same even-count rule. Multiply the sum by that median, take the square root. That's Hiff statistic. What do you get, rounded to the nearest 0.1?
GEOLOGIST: 13.7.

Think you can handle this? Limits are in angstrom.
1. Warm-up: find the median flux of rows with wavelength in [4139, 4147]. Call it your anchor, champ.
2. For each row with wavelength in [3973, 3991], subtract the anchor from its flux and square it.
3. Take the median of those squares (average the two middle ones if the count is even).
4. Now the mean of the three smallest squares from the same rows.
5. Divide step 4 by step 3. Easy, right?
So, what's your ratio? 0.5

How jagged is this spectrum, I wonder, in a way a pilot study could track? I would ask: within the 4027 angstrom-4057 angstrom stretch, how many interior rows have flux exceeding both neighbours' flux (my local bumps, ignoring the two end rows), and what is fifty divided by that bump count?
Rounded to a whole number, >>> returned 25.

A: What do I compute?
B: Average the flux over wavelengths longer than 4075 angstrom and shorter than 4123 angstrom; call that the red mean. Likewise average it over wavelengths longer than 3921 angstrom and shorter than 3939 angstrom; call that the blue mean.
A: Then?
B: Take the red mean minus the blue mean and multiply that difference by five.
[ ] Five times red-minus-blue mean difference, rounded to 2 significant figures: 28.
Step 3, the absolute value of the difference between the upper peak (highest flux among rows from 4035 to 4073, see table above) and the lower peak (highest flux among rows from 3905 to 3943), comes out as 1.3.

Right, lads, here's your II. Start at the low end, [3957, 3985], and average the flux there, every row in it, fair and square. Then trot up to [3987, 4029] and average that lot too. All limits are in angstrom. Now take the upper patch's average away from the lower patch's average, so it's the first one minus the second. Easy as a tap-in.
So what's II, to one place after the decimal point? -3.9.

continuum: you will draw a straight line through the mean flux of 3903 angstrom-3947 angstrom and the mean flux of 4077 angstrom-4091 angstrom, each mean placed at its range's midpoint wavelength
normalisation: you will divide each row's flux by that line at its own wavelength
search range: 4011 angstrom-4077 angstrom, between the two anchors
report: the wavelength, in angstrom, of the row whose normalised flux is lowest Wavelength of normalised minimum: 4046 angstrom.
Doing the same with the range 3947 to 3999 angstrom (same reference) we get 3968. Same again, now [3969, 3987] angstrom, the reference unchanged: 3970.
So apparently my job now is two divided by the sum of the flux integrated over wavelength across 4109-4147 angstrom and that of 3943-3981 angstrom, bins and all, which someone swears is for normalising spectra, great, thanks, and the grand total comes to 0.0023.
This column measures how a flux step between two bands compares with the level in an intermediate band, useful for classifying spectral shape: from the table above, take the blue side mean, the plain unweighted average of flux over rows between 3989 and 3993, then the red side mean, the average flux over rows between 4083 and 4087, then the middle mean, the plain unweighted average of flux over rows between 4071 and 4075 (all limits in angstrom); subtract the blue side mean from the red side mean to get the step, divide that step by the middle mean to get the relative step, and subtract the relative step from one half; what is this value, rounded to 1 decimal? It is 0.5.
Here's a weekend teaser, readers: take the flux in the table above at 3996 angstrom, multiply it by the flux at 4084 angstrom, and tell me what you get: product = 162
